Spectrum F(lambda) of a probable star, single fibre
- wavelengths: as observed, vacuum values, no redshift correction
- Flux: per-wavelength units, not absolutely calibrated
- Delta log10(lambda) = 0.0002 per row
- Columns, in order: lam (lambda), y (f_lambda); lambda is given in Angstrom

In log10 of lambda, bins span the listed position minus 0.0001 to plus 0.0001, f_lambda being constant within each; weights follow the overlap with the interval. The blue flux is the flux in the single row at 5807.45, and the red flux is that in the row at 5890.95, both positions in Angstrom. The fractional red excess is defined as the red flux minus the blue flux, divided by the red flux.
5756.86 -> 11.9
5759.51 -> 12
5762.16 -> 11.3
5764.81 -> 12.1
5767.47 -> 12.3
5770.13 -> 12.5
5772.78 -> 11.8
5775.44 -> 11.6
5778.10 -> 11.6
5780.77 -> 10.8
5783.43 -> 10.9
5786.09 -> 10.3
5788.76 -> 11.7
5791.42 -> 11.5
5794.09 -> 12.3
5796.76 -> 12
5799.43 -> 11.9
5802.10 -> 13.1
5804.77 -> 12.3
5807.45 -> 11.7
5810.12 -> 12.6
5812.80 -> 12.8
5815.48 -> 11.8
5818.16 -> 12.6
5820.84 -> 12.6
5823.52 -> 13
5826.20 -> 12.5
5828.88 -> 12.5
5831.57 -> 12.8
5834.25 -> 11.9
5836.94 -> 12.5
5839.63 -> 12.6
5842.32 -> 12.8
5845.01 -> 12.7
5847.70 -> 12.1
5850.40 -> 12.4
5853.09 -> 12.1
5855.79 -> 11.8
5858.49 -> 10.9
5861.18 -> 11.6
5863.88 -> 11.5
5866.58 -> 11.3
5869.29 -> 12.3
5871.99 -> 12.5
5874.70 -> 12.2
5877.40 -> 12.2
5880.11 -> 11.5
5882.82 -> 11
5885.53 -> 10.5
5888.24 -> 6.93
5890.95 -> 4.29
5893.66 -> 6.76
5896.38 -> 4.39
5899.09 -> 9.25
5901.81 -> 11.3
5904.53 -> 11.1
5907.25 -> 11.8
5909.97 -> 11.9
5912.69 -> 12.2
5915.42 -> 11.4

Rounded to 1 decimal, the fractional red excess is -1.7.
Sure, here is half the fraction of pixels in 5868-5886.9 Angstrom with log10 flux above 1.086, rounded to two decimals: 0.29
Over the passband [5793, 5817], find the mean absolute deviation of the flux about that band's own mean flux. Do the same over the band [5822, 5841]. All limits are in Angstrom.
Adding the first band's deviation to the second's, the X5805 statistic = 0.60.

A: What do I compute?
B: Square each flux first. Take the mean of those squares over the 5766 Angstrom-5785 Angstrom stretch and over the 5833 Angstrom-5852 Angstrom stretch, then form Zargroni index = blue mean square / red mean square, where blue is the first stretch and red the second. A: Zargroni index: 0.88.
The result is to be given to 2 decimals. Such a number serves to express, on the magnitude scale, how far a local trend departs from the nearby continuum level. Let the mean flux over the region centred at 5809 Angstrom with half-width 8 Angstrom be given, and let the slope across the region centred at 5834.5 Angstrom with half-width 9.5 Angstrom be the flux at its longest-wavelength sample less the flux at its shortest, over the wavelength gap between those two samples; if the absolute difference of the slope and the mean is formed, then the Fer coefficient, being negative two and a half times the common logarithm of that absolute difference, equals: -2.73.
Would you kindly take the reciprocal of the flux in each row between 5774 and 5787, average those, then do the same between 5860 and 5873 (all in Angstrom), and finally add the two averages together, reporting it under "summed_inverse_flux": 0.175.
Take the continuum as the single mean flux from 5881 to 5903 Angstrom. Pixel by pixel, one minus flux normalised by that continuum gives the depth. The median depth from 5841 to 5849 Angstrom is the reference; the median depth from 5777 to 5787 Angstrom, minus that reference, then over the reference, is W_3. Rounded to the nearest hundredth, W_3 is -0.40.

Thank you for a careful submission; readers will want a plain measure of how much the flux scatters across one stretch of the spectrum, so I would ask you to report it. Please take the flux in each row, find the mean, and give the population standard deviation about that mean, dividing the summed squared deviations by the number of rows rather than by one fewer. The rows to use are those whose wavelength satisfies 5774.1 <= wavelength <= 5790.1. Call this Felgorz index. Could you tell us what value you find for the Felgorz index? 0.5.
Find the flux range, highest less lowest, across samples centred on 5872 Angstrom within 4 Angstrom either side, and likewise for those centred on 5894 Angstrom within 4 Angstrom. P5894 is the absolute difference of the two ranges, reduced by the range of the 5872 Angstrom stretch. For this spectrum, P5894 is 1.9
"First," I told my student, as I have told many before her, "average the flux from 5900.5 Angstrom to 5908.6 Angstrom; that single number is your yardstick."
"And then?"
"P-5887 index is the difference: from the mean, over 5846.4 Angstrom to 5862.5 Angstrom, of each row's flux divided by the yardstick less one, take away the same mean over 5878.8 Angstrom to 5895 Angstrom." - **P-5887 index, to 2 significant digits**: 0.29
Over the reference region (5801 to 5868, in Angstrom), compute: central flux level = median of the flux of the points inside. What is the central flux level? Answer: 12.5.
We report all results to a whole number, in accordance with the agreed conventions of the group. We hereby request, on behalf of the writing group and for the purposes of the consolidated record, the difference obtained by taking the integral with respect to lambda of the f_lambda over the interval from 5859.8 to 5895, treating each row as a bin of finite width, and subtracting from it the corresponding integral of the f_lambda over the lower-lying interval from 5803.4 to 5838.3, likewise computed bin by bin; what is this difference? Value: -69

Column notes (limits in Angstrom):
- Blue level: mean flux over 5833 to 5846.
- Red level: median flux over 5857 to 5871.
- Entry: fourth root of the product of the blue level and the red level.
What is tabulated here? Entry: 3.46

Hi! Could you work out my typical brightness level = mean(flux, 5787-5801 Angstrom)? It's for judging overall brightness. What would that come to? 11.9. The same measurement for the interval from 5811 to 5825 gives 12.6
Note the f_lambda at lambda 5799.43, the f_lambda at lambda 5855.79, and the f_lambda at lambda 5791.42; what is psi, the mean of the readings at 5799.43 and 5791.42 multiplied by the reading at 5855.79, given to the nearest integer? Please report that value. 138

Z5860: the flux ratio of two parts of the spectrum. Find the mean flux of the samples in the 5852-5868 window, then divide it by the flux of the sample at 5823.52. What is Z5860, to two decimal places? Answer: 0.89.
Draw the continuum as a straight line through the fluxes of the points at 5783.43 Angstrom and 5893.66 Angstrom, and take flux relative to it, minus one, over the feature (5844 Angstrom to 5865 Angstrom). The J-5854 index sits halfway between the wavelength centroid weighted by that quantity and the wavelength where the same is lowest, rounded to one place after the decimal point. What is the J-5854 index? 5856.4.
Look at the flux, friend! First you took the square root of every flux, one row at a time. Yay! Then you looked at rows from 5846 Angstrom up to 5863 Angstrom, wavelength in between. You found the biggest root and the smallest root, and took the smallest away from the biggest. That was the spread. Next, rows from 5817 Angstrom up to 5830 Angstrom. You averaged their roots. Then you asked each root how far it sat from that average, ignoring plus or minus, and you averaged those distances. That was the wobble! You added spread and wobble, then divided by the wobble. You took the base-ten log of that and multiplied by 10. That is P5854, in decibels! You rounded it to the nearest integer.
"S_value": 11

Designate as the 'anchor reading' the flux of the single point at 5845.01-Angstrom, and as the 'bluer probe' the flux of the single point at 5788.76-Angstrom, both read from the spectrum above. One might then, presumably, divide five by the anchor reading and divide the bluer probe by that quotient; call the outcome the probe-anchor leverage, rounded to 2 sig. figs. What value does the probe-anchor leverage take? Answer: 30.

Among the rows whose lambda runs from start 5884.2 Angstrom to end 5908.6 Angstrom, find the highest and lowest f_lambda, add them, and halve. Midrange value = 8.0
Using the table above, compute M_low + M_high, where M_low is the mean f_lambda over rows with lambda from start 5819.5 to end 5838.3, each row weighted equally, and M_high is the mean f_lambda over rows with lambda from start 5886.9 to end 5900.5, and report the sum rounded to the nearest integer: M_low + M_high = 19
